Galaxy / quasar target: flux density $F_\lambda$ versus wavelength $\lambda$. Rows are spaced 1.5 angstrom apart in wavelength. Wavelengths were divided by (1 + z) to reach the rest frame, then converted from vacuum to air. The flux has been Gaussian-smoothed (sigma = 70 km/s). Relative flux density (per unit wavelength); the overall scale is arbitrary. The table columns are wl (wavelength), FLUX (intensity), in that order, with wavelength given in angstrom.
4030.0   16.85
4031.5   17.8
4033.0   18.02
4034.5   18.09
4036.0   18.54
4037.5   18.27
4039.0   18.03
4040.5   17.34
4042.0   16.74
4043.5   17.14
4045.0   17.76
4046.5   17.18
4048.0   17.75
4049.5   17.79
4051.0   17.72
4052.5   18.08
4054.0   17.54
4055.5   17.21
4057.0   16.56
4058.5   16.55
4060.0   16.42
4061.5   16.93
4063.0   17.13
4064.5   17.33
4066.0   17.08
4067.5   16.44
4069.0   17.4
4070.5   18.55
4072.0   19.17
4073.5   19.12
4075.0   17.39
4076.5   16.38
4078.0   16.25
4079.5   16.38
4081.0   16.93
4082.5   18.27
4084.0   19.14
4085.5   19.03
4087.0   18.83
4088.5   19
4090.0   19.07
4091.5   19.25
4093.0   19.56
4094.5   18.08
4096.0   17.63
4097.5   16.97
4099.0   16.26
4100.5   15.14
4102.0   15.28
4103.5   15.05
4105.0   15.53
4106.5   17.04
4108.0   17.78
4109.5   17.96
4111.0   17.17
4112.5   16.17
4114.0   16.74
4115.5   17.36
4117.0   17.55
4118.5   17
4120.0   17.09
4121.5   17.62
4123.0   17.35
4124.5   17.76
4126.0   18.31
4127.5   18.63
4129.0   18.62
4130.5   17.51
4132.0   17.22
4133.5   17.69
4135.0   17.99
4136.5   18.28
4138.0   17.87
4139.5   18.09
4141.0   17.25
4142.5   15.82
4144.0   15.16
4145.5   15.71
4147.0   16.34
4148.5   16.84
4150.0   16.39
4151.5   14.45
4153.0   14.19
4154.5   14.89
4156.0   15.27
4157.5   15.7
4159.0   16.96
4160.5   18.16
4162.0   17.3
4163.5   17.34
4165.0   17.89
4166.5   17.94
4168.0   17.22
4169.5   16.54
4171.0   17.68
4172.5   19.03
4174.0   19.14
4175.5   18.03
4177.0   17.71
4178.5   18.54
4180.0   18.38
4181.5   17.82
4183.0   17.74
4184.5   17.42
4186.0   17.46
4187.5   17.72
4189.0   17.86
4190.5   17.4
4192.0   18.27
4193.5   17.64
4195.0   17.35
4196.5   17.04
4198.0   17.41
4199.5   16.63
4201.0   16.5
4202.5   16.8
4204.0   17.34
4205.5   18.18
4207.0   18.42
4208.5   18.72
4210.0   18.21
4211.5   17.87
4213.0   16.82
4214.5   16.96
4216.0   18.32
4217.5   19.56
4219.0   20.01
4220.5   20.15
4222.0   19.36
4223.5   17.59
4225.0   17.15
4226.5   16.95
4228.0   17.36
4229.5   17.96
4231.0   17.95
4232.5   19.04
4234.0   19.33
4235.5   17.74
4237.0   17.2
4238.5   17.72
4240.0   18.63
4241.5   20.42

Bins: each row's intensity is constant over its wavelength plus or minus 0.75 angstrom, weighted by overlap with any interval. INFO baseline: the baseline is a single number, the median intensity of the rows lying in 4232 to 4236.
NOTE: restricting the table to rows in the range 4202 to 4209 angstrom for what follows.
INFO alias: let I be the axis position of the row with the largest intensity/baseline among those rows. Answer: 4208.5 angstrom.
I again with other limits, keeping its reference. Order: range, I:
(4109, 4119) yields 4109.5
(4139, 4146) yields 4139.5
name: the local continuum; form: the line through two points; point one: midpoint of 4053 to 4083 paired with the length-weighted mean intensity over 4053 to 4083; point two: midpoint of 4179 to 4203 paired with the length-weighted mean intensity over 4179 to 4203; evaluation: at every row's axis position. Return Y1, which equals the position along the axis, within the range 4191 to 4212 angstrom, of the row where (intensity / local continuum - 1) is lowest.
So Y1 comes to 4201.0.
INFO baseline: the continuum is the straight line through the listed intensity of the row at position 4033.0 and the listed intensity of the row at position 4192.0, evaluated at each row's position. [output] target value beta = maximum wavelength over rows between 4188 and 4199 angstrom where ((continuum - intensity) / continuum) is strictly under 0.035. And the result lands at 4193.5 angstrom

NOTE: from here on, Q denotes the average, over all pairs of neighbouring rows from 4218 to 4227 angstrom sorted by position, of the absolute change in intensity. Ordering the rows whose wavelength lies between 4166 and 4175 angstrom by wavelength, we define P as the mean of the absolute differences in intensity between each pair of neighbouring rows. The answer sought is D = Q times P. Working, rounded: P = 0.80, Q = 0.67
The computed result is 0.53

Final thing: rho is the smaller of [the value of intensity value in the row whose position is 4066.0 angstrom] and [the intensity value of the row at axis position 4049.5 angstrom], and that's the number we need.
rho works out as 17.1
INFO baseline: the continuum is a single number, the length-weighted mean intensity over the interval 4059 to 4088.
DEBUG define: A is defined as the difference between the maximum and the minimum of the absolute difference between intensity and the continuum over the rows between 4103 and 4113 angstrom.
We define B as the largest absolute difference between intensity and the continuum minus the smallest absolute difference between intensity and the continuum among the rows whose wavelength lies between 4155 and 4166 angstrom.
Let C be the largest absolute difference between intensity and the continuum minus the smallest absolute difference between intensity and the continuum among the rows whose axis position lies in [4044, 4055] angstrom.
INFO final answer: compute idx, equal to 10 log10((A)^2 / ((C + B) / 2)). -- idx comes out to 6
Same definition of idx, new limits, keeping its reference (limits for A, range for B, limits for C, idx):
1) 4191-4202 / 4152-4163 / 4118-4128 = -3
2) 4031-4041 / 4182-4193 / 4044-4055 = 0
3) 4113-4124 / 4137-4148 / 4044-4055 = -3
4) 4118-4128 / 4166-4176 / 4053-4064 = -1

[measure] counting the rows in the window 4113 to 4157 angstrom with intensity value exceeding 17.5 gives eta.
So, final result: 12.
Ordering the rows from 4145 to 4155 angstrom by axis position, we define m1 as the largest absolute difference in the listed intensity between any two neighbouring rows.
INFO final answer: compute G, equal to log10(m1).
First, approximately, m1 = 1.94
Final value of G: 0.288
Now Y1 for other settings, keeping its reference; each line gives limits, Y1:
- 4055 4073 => 4060.0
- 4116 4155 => 4153.0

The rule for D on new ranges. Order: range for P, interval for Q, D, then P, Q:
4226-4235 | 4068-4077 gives 0.44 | 0.48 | 0.91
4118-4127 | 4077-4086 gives 0.22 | 0.37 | 0.60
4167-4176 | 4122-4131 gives 0.42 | 0.88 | 0.48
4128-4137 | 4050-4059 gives 0.19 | 0.49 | 0.38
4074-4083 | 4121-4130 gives 0.20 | 0.63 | 0.31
